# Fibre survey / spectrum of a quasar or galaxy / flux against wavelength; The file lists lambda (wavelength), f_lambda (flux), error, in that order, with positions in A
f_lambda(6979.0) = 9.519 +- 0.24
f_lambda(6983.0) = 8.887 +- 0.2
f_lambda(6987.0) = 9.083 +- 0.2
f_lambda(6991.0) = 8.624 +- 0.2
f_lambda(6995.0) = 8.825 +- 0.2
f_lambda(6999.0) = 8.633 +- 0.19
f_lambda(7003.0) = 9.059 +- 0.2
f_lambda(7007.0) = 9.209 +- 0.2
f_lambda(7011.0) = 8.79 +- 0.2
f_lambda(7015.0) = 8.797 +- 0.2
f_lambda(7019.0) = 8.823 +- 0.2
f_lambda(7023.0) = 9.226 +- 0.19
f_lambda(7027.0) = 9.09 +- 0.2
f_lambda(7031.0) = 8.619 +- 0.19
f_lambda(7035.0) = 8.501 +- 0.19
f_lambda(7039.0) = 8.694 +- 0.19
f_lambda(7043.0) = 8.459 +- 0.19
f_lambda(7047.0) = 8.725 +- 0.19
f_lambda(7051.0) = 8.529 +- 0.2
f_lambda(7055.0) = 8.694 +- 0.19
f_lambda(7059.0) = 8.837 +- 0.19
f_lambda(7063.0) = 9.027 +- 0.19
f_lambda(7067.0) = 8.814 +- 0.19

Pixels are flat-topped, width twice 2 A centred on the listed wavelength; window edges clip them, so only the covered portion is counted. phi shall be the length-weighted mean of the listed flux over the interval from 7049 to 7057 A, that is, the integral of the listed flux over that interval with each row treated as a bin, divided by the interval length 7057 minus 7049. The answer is 8.61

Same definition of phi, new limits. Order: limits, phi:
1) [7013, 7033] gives 8.91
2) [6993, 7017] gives 8.89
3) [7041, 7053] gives 8.57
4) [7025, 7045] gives 8.67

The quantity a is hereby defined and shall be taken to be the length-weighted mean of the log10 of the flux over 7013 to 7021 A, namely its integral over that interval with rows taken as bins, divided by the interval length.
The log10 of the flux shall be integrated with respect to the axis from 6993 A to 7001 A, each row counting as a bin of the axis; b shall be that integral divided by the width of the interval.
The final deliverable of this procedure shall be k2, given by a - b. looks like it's 0.004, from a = 0.945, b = 0.941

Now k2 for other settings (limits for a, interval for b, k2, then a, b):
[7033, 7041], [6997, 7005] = -0.012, 0.934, 0.947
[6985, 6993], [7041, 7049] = 0.013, 0.947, 0.934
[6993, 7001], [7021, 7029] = -0.021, 0.941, 0.962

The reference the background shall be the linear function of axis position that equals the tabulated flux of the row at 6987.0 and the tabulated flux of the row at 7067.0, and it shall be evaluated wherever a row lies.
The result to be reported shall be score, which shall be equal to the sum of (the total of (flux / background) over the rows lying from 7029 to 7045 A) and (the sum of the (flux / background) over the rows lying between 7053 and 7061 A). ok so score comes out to 6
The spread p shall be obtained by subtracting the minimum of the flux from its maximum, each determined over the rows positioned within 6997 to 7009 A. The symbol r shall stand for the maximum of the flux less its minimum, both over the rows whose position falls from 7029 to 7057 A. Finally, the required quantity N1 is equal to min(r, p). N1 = 0.3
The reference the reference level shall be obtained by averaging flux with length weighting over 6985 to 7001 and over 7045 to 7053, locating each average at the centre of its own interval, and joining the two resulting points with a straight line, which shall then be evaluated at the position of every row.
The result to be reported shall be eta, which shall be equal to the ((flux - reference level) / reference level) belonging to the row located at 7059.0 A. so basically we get 0.03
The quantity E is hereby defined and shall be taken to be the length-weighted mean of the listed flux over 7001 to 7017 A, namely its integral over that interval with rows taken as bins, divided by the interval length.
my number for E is 8.96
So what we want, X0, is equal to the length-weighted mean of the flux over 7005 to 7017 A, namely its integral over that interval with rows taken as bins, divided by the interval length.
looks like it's 8.93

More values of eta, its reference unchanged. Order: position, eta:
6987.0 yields 0.03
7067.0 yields 0.03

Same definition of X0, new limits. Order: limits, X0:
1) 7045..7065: 8.76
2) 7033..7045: 8.55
